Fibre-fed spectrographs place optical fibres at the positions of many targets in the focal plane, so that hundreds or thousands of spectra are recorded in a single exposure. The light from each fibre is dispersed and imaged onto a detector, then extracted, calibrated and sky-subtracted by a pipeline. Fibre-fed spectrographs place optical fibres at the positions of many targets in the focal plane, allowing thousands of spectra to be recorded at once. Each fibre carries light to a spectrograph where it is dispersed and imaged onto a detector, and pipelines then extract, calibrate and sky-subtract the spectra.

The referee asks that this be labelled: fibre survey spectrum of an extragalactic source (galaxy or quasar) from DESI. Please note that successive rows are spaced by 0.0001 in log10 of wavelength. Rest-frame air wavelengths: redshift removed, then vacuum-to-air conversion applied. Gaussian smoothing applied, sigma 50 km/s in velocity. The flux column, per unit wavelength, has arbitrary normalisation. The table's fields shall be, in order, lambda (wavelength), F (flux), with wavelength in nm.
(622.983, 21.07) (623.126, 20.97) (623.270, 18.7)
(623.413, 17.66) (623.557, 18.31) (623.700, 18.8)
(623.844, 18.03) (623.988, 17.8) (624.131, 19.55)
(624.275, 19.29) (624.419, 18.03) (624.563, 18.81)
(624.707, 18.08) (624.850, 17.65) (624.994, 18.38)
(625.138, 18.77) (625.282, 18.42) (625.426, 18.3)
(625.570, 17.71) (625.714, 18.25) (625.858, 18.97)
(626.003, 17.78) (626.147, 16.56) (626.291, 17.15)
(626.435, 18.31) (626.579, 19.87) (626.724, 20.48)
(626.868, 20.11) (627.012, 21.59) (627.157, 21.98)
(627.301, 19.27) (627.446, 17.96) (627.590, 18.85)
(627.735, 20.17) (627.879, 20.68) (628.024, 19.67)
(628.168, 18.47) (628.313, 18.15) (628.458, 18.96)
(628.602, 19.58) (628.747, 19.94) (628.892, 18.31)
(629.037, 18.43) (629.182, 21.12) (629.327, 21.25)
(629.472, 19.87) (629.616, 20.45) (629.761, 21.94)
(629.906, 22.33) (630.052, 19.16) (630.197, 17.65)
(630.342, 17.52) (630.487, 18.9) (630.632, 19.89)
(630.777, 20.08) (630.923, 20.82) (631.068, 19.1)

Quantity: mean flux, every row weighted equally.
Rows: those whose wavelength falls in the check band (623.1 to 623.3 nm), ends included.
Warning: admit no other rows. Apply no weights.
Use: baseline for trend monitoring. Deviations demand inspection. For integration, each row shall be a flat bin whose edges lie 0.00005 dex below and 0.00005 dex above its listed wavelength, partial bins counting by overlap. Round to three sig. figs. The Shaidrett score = 19.8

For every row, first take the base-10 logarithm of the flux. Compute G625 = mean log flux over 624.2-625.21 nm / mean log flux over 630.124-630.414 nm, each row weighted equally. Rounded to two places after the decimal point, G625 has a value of 1.02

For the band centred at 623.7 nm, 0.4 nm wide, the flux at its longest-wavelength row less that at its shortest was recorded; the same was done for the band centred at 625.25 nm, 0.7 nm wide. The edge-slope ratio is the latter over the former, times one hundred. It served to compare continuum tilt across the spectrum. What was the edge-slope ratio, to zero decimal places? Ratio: 239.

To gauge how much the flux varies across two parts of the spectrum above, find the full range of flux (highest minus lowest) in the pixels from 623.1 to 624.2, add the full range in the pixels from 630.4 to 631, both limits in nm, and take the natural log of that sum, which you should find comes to 1.65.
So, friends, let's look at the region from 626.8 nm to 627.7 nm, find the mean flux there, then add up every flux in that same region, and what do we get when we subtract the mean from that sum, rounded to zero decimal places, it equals 100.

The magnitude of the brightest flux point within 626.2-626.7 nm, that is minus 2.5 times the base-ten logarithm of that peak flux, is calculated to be -3.25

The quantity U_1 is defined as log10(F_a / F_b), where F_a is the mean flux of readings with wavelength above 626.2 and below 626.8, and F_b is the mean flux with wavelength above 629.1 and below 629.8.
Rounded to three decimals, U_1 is -0.043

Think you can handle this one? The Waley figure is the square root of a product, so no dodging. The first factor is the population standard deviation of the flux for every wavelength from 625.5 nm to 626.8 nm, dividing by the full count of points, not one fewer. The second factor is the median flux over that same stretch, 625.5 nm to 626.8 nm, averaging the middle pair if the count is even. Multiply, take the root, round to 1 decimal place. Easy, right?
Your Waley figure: 4.6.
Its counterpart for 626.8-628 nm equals 5.1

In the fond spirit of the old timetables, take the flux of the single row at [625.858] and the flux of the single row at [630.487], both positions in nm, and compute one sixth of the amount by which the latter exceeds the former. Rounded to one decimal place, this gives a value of 0.0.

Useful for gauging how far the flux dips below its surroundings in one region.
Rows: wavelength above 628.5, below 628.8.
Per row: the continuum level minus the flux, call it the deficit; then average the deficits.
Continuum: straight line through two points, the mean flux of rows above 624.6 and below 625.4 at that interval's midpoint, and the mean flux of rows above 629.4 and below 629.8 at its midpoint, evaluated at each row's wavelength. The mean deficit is 0.5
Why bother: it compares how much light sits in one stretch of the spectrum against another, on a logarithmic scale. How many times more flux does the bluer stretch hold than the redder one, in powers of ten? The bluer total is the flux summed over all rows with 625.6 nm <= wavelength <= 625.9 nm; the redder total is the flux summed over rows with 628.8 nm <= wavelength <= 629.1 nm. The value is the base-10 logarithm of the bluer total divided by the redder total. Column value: 0.006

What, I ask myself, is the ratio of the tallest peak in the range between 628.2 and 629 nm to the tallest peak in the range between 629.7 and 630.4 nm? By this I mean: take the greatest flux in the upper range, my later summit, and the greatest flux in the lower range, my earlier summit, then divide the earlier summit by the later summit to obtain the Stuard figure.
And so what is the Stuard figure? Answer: 0.89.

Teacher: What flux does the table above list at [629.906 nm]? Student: 22.33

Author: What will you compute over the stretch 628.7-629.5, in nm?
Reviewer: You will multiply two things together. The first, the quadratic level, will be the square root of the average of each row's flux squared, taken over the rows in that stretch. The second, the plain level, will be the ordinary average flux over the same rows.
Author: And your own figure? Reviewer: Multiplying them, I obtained 393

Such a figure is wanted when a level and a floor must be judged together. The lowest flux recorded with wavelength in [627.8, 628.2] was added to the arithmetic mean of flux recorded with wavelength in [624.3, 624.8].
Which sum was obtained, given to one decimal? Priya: 36.8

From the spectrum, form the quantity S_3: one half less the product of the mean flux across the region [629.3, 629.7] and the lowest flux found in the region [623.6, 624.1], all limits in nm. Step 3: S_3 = -365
